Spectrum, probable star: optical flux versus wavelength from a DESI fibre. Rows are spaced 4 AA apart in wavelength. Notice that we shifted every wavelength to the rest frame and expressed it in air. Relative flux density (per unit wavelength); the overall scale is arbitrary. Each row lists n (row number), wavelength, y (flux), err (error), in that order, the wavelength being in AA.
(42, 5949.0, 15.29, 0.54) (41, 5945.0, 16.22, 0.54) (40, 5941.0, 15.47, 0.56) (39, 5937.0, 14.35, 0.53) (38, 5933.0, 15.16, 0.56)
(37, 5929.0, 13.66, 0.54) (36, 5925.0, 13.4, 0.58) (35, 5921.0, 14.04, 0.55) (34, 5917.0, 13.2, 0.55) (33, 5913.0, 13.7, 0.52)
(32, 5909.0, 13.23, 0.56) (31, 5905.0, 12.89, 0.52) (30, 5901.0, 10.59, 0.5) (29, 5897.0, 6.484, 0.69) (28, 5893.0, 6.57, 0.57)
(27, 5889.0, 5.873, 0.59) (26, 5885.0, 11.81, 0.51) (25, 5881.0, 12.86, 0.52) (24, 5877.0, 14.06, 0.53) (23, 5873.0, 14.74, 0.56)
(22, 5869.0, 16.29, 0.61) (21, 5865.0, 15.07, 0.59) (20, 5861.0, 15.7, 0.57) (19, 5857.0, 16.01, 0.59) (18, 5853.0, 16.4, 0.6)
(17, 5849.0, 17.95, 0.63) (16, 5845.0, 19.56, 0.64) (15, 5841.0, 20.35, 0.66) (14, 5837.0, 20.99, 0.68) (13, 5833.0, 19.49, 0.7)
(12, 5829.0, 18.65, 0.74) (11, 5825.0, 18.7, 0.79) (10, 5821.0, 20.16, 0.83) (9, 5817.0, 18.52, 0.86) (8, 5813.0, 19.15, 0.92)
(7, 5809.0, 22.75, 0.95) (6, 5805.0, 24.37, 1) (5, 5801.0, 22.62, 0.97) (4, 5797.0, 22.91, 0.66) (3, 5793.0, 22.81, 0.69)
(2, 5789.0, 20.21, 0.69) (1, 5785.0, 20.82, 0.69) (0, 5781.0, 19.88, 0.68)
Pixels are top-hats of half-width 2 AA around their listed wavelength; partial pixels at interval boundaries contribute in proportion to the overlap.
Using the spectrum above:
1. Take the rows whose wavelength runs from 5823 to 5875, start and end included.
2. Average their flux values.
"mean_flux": 17.7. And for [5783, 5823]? 21.4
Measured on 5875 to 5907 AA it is 10.1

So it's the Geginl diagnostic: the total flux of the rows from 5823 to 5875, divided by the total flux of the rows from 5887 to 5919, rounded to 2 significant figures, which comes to 2.8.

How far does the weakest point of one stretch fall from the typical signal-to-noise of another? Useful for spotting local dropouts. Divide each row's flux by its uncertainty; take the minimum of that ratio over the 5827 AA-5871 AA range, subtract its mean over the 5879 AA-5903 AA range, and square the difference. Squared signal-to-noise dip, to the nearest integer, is 73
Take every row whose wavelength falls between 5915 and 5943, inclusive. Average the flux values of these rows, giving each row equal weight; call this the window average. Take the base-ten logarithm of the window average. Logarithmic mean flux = 1.15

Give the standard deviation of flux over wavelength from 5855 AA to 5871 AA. 0.5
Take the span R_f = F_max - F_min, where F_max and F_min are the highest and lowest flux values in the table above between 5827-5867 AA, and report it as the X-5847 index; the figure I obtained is 5.9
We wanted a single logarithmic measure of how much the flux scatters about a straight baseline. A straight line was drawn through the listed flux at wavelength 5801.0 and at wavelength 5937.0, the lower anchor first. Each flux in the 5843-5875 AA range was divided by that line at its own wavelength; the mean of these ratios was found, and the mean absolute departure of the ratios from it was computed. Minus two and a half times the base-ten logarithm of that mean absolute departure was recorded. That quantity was 3.3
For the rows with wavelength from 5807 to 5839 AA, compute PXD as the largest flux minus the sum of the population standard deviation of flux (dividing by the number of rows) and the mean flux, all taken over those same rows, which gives 1.6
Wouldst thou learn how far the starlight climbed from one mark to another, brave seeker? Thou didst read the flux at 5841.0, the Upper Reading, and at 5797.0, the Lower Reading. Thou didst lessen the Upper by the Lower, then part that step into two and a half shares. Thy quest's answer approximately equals -1.0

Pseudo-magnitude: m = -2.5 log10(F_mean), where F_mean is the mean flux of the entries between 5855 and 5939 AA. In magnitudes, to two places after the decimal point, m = -2.77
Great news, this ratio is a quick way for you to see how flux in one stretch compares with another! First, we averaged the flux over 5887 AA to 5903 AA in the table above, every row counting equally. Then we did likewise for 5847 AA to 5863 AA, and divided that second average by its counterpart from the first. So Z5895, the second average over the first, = 2.2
